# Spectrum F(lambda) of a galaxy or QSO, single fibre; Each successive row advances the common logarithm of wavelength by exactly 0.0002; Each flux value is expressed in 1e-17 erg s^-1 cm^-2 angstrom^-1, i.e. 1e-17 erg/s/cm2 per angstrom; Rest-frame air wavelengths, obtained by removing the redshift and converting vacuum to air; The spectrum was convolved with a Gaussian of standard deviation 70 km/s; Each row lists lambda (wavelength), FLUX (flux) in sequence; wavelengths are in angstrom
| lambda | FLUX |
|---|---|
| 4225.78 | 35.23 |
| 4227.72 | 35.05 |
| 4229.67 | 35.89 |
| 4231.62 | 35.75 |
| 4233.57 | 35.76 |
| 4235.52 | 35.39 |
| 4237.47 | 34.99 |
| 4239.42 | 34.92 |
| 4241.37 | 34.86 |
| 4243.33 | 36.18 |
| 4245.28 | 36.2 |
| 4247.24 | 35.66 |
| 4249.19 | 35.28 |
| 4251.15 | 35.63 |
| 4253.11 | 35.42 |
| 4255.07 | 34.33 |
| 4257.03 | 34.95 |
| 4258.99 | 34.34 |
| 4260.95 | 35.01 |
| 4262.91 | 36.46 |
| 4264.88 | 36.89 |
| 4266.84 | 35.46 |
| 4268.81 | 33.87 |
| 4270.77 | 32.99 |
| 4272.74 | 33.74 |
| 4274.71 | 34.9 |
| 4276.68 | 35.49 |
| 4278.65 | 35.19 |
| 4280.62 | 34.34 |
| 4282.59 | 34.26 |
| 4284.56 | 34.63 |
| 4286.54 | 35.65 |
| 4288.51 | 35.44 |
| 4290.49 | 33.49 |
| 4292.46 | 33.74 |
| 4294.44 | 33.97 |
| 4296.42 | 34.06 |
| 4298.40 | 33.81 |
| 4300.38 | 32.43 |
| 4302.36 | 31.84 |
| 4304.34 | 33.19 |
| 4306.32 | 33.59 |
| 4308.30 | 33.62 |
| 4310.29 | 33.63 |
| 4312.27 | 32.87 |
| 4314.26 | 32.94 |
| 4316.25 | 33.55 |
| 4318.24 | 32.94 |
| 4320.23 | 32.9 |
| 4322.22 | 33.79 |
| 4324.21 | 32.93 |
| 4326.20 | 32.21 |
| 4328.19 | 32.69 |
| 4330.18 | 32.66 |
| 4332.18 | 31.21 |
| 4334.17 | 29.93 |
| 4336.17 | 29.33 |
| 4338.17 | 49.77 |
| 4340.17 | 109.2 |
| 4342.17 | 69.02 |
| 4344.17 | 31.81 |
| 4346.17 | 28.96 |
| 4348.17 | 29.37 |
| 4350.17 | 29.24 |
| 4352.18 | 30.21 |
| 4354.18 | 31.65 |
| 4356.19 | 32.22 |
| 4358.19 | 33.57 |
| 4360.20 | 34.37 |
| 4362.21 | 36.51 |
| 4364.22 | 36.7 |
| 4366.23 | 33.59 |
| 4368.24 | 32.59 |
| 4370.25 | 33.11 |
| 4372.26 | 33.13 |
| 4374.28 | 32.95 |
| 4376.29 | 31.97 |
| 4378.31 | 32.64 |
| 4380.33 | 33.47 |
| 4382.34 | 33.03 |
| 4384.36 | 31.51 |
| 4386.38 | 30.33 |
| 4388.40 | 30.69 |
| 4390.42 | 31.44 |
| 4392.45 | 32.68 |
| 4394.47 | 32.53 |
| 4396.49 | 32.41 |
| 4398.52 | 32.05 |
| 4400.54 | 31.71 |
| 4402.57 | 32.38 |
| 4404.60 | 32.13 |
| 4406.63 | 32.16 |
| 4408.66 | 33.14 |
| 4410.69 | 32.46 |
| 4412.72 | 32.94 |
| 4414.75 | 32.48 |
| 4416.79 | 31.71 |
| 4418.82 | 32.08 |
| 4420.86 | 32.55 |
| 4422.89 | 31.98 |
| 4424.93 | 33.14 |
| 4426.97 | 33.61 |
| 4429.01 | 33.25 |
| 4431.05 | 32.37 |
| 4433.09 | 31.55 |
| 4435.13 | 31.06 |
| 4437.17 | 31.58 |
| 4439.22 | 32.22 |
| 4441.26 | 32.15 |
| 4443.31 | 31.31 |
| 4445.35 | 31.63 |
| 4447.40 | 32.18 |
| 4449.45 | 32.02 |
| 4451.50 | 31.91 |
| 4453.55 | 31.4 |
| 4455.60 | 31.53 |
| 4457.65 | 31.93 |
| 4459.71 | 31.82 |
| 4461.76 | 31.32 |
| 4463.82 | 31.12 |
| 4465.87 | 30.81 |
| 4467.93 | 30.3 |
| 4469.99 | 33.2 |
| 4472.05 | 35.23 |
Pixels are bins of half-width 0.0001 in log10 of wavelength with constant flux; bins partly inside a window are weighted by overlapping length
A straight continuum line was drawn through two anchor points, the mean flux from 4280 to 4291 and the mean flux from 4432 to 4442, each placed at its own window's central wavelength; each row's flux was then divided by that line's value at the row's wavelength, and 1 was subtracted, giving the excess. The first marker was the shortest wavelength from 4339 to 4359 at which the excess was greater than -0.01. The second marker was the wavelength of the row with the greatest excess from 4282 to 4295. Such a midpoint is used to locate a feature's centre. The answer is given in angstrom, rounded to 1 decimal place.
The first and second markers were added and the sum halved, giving 4313.4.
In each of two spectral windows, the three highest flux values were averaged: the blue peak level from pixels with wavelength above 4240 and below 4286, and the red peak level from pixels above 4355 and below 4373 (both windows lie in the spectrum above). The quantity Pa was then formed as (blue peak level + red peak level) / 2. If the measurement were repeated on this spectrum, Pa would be 36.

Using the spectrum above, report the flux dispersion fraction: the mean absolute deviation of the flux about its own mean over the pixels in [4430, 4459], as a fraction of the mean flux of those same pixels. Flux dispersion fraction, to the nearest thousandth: 0.011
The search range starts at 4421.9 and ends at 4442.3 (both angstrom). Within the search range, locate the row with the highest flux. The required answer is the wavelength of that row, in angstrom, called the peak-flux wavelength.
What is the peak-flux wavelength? 4426.97 angstrom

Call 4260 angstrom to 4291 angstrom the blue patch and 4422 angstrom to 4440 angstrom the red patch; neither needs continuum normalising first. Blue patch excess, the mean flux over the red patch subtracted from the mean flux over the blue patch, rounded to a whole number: 3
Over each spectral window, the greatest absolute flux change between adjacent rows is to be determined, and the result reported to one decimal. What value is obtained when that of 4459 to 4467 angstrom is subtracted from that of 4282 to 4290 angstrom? 0.5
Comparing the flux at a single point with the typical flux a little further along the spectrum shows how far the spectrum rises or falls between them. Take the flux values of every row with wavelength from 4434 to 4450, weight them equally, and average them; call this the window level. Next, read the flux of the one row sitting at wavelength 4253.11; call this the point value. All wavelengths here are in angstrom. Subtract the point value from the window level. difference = -3.7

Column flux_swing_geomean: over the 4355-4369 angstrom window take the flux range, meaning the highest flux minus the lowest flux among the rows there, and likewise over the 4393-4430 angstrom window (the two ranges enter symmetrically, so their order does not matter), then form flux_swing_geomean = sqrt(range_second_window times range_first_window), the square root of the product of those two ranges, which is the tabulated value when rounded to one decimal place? 2.9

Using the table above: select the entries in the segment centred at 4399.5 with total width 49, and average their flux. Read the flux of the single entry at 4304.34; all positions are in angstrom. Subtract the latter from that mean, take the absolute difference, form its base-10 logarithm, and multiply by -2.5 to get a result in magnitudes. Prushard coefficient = 0.0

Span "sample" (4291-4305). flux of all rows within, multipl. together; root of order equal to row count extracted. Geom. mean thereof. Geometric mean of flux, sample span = 33.3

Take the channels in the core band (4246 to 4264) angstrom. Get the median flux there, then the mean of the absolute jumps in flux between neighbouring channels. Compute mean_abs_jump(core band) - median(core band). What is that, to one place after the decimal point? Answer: -34.6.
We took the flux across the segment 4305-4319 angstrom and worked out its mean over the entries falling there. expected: 33.3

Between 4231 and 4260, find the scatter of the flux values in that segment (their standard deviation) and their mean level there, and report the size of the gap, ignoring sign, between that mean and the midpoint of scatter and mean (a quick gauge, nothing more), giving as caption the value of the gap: 17.4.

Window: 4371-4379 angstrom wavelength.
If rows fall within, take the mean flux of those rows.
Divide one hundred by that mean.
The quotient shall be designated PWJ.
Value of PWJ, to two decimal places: 3.06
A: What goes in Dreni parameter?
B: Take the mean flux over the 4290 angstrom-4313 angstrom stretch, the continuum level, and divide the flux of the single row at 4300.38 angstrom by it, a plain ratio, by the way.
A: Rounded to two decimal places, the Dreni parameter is 0.97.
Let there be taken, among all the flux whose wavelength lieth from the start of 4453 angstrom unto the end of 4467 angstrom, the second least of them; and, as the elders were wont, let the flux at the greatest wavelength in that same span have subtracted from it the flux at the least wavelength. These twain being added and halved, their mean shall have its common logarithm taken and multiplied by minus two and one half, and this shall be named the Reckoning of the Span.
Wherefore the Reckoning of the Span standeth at -2.96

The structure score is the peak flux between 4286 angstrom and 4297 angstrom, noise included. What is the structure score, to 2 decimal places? 35.65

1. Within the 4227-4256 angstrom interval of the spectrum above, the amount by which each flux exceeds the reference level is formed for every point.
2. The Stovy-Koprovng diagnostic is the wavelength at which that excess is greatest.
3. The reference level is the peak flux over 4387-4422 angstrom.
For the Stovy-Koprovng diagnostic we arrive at 4245.28 angstrom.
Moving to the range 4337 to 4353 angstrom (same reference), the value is 4340.17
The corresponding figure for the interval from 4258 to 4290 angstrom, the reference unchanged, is 4264.88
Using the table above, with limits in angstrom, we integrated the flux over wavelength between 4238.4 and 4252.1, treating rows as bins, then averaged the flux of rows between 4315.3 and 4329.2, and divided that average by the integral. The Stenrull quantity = 0.068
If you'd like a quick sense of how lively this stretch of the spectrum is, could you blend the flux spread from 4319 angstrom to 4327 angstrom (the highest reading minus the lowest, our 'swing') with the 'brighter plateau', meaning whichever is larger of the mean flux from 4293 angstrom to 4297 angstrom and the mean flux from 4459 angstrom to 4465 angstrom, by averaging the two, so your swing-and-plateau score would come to 17.8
